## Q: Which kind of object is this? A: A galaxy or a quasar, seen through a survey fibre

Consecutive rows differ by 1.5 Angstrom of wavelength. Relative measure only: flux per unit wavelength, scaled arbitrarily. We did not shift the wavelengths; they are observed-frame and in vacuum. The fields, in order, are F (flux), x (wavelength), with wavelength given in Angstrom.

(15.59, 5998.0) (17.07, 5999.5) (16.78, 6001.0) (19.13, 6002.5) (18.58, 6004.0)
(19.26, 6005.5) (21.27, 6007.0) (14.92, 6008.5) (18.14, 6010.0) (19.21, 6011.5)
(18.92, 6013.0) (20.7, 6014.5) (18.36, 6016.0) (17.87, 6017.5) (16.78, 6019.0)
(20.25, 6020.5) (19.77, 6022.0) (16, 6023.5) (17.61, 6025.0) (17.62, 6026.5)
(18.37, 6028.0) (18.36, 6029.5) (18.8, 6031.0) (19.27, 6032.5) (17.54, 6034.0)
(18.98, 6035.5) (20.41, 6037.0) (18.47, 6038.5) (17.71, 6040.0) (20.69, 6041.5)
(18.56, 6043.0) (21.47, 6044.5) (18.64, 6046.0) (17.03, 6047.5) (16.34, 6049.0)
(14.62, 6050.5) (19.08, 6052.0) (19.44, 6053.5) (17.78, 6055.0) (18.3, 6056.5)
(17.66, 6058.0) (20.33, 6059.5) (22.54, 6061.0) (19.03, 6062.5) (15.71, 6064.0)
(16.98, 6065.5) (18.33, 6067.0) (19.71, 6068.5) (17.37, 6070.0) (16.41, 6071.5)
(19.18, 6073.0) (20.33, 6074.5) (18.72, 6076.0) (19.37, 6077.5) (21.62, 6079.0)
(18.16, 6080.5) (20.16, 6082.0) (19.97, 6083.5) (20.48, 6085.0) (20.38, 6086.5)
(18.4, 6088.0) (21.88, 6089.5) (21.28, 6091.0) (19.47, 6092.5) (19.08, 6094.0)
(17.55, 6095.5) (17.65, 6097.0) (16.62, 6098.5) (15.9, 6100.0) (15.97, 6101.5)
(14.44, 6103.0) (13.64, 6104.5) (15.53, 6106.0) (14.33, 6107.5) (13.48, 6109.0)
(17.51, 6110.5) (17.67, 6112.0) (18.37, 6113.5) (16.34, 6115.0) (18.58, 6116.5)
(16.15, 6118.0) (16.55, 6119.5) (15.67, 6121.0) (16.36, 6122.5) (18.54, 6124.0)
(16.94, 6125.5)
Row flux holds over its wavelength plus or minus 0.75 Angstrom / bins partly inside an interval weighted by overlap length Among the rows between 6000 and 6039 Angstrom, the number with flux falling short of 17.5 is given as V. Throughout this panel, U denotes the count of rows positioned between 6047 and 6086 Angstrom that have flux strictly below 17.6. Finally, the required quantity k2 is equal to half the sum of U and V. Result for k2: 5.5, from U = 7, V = 4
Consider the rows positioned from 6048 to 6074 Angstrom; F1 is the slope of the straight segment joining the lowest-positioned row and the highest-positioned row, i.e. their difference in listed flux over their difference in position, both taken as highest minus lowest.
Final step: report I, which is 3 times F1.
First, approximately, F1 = 0.12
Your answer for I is 0.4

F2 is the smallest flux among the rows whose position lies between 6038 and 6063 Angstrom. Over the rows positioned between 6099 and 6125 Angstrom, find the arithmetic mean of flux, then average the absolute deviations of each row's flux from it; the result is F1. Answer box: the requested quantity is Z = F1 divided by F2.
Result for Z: 0.084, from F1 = 1.23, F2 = 14.62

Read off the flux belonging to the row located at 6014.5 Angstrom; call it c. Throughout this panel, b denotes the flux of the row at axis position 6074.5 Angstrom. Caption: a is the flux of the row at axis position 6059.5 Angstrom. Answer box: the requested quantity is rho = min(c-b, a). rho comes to 0.4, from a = 20.33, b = 20.33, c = 20.7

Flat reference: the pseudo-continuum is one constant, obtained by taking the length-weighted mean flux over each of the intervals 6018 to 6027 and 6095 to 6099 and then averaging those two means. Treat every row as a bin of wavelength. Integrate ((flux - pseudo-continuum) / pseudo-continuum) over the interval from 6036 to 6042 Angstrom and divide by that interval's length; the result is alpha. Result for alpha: 0.09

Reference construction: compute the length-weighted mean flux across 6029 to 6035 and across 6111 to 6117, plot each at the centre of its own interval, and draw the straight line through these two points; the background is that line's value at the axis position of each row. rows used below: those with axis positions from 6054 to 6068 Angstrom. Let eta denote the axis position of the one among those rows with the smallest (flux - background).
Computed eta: 6064.0 Angstrom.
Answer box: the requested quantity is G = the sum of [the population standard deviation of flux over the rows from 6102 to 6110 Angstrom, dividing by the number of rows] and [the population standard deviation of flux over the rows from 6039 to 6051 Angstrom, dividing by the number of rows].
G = 2.8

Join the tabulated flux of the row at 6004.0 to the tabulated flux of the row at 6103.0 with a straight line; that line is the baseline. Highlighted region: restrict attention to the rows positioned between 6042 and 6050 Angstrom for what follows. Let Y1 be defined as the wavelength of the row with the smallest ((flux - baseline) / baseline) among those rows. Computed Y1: 6049.0 Angstrom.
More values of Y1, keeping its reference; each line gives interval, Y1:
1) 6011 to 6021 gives 6019.0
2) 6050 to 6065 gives 6050.5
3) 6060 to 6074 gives 6064.0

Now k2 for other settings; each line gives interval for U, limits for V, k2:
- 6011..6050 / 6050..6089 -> 5.0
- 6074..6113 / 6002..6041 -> 6.5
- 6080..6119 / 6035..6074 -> 9.5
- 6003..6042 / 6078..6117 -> 6.5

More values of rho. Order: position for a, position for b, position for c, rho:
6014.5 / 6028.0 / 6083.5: 1.6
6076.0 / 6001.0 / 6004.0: 1.8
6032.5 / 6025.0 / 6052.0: 1.5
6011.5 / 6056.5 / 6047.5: -1.3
